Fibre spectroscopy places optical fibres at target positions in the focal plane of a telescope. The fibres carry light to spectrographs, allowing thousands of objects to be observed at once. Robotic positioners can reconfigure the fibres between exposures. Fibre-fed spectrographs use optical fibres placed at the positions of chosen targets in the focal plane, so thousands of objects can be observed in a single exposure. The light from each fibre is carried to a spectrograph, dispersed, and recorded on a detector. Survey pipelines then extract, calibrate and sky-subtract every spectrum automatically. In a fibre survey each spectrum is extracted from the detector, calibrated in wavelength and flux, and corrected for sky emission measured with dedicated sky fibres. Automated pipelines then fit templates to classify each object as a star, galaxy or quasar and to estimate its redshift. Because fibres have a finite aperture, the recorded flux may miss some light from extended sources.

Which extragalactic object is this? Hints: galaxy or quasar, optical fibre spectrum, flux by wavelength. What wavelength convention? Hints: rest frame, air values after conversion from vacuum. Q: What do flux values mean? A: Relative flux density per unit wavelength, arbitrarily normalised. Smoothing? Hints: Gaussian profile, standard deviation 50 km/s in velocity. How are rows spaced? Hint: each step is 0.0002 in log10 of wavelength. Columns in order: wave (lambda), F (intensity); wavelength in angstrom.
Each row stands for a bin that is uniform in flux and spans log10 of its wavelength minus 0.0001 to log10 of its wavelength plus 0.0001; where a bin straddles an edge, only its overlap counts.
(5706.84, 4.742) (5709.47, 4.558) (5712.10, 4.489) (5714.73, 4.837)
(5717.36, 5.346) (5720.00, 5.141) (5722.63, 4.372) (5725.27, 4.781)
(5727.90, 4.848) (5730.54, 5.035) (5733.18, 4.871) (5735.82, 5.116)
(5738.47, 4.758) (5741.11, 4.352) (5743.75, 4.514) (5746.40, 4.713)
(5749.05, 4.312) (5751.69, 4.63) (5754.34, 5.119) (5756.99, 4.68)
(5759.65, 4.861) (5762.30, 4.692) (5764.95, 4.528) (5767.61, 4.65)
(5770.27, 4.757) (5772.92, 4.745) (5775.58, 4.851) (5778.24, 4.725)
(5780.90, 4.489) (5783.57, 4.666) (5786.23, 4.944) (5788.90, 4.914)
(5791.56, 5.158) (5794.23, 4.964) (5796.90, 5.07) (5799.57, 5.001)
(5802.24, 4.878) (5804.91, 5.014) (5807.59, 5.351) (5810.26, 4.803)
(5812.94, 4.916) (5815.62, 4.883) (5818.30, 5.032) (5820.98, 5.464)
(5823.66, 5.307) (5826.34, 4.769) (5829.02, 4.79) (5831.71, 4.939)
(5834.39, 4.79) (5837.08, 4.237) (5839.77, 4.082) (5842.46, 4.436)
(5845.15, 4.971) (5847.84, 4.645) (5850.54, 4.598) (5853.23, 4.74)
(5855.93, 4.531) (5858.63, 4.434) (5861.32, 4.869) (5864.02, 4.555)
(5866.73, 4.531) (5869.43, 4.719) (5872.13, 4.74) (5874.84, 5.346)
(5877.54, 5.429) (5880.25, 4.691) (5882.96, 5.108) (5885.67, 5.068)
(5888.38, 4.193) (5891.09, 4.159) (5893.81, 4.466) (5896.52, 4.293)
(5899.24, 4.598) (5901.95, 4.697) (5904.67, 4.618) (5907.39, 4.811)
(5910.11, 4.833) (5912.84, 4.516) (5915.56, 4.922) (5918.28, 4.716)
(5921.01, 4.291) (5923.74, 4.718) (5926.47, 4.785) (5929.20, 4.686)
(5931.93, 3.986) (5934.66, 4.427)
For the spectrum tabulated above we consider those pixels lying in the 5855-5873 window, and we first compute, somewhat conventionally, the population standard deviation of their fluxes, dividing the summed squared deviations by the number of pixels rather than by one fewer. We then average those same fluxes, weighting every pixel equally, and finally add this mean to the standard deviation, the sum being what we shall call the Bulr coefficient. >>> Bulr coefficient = 4.77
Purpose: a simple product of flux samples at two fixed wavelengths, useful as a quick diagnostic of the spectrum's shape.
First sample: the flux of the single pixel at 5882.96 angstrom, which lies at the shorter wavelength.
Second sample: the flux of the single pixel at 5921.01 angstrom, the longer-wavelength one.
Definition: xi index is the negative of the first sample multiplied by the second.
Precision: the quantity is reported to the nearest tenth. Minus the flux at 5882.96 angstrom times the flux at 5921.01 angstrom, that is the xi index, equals -21.9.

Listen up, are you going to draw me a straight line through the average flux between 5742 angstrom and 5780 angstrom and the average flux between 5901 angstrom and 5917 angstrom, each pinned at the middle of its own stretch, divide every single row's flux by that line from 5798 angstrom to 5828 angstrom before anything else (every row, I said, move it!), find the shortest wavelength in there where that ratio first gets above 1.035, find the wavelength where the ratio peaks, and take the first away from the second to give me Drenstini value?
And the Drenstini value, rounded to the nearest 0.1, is 21.4 angstrom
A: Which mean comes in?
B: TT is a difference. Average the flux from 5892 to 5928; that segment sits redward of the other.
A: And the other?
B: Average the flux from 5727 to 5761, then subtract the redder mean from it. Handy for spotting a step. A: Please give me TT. 0.12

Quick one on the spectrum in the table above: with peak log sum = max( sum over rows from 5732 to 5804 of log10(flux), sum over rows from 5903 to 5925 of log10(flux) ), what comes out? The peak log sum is 18.3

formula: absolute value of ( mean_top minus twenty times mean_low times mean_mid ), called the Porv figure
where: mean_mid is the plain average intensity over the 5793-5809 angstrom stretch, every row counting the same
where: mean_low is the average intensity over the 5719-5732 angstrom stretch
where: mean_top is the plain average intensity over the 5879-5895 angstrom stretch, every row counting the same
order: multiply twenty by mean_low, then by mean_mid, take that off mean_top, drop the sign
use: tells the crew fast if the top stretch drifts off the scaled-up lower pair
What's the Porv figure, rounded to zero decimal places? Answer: 483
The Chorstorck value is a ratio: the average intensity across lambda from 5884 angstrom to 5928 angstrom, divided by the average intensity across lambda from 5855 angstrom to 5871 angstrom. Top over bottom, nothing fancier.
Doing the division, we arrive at 1.000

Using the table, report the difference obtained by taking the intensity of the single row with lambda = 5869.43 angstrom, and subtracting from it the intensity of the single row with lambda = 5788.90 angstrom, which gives -0.2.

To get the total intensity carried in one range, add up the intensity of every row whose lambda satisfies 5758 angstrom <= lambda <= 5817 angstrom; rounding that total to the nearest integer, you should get 107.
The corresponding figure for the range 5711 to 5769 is 105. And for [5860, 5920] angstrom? 104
